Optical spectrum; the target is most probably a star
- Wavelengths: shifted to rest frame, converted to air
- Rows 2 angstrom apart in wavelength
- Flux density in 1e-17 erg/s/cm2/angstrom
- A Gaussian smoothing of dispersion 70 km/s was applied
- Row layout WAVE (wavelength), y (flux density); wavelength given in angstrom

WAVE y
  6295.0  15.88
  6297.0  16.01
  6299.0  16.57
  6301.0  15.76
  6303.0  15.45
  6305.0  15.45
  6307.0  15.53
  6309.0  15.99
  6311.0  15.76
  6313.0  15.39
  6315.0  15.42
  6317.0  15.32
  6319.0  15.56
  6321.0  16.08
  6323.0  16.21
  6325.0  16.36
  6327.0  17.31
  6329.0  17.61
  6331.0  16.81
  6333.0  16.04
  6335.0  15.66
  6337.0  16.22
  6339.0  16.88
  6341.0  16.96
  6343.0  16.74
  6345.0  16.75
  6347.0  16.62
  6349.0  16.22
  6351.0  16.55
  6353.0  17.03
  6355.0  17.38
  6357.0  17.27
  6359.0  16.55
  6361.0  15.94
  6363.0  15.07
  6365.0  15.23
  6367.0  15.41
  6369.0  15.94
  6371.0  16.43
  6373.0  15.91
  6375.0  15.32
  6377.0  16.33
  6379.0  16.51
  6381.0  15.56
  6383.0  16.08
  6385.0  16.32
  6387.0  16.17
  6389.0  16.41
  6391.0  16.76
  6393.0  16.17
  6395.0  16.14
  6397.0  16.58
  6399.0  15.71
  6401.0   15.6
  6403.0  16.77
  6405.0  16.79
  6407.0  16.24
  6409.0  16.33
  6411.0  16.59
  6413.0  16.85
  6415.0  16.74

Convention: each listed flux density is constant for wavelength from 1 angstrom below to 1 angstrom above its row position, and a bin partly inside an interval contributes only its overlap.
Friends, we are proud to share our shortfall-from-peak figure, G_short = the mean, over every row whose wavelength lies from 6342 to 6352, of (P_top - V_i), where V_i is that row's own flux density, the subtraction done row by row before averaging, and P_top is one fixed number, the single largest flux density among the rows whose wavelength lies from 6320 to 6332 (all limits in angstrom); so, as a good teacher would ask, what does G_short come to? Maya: 1.0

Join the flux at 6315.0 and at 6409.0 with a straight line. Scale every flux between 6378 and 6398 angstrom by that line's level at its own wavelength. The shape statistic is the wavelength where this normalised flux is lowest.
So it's 6381.0 angstrom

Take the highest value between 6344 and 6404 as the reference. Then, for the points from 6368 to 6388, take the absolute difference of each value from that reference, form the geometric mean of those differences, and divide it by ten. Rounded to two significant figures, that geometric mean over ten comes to 0.13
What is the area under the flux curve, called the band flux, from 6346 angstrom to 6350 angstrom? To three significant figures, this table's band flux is 65.7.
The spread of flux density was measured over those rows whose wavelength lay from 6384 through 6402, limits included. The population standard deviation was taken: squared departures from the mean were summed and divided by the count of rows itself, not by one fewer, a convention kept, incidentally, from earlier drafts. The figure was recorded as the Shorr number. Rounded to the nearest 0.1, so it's 0.4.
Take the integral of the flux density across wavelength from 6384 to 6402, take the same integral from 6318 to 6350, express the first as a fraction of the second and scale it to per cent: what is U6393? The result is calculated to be 55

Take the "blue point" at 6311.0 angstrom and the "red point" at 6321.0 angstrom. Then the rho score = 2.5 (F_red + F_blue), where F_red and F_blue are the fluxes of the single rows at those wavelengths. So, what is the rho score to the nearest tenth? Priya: 79.6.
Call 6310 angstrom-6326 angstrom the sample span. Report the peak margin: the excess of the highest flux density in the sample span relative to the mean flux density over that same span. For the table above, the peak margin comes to 0.60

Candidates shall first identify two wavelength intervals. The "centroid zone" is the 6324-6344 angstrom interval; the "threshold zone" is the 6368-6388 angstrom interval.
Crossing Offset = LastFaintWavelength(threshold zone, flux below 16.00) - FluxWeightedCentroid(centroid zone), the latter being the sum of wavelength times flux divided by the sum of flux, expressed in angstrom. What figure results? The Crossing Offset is 47.0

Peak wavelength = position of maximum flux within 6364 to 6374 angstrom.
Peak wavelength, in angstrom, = 6371.0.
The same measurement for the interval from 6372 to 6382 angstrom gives 6379.0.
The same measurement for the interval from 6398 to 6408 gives 6405.0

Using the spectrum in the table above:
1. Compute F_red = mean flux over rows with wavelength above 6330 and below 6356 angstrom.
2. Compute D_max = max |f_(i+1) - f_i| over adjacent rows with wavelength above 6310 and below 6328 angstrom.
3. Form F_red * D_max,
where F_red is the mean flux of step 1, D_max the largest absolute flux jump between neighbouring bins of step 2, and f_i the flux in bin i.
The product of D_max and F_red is 15.8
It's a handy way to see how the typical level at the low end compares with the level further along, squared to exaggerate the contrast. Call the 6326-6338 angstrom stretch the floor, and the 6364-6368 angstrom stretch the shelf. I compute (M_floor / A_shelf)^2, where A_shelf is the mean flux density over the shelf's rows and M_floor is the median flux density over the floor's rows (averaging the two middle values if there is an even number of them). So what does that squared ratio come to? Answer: 1.16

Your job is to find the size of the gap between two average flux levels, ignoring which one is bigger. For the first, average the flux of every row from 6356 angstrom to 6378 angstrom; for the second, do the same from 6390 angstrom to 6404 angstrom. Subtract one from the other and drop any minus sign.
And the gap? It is 0.30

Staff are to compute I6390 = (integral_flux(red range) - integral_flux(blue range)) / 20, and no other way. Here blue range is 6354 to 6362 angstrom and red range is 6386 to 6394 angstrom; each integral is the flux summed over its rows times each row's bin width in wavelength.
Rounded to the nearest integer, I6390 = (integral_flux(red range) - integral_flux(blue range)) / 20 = 0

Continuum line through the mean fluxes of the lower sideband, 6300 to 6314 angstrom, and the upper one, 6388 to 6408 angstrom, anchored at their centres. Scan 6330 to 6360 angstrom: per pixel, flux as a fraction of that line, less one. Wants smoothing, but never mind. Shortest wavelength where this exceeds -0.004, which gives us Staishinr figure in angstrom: 6331.0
